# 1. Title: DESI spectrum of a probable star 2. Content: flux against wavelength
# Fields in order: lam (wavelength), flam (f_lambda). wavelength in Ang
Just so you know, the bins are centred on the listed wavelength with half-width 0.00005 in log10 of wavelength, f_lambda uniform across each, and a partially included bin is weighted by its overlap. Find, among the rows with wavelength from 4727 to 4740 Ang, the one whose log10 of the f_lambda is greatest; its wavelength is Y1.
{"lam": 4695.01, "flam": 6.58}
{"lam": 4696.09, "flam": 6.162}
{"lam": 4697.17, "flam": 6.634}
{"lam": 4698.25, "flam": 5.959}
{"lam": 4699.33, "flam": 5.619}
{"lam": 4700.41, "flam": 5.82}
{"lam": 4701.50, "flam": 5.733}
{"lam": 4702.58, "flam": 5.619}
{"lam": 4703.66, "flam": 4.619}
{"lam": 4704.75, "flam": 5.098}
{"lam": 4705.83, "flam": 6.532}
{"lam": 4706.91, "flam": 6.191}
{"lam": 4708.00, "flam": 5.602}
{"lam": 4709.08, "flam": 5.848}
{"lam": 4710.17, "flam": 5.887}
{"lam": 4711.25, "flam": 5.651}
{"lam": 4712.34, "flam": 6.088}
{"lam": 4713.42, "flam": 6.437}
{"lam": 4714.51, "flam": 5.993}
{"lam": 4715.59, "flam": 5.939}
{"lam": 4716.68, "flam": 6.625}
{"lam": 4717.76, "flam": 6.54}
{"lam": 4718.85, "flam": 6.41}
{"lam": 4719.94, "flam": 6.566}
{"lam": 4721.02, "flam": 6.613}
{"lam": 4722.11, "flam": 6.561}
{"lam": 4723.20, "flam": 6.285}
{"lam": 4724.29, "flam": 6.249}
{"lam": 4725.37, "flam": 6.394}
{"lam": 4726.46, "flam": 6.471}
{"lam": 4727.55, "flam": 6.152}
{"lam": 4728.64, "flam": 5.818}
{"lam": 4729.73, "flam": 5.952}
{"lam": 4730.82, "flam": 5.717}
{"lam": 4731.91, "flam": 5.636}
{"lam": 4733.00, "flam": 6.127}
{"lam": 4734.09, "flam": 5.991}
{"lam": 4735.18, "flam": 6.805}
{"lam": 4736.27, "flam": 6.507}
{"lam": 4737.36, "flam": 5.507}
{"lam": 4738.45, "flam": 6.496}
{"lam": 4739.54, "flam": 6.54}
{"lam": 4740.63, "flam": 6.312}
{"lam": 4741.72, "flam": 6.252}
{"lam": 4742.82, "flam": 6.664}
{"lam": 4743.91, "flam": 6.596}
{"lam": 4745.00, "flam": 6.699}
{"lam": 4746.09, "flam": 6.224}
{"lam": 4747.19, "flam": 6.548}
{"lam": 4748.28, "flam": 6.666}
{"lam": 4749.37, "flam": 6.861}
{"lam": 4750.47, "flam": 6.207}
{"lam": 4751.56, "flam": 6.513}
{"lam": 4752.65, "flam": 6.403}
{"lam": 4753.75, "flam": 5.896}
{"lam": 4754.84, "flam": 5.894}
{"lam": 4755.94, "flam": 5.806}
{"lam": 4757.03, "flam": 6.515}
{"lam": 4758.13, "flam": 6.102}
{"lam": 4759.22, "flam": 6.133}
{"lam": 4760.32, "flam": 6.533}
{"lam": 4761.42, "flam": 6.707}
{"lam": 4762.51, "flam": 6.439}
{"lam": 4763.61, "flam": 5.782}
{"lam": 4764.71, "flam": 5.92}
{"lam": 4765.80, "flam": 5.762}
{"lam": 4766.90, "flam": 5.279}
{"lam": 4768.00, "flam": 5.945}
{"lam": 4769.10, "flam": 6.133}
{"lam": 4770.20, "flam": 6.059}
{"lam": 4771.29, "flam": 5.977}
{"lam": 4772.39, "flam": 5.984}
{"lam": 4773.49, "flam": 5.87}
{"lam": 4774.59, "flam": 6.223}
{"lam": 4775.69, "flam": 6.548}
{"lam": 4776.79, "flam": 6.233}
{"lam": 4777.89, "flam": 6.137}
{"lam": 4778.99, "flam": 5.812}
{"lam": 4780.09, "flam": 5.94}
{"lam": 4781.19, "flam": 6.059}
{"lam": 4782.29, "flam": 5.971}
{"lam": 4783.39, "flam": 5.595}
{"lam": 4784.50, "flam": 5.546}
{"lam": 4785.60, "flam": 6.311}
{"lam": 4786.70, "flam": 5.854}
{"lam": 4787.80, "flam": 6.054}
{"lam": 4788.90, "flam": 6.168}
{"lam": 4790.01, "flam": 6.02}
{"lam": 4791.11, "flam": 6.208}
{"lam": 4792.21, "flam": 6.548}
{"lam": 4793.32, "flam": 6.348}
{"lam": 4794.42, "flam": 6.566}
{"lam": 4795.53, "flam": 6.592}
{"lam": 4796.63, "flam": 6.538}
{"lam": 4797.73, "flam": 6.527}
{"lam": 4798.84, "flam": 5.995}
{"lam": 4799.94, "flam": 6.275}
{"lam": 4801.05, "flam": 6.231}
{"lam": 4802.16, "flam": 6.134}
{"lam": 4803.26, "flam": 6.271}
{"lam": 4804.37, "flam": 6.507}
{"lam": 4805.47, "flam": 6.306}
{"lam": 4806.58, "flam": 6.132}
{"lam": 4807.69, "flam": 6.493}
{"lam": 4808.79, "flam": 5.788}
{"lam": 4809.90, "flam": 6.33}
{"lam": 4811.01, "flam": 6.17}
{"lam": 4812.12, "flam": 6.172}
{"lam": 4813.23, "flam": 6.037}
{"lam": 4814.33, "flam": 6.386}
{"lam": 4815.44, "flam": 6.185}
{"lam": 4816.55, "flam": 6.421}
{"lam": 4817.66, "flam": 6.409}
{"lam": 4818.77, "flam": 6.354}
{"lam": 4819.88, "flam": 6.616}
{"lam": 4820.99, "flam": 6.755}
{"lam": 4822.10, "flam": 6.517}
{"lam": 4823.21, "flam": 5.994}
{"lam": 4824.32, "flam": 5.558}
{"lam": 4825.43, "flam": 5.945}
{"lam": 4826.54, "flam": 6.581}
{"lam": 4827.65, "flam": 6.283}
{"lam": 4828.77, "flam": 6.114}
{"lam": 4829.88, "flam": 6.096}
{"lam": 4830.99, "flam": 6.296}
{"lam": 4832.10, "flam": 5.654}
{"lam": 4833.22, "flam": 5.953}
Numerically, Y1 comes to 4735.18 Ang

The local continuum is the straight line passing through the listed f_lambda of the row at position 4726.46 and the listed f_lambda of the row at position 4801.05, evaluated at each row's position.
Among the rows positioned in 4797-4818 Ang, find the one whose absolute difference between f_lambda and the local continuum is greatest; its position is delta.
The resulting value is 4808.79 Ang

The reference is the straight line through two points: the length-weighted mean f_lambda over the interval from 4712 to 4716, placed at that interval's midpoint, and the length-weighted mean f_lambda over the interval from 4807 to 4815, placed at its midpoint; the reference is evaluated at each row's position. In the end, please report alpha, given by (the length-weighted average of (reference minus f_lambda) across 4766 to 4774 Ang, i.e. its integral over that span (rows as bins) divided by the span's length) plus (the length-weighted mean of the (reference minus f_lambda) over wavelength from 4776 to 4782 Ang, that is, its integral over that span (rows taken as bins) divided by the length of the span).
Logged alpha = 0.4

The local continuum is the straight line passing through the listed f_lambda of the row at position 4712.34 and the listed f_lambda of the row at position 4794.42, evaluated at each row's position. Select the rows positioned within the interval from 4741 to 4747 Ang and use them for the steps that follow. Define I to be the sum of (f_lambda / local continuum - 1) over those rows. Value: 0.17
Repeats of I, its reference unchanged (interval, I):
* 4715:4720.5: 0.24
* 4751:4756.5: -0.18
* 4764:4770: -0.47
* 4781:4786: -0.47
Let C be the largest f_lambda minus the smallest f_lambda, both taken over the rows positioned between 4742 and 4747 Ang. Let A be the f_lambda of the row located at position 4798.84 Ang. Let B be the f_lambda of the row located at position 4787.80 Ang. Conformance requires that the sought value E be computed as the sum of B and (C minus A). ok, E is 0.53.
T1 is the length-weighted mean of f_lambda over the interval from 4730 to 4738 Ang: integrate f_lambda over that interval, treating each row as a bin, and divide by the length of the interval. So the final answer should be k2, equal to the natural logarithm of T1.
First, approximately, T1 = 6.04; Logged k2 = 1.80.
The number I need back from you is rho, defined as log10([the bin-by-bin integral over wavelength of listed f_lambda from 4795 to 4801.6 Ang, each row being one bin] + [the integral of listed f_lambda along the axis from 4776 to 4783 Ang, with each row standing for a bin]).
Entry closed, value 1.93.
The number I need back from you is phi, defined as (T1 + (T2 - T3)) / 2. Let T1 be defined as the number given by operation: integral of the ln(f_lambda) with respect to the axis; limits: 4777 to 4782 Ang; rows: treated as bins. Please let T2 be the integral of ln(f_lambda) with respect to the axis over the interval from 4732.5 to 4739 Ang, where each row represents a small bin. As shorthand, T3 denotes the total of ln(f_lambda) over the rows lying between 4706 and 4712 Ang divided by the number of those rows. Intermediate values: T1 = 9.0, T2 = 11.9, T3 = 1.76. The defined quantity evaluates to 9.5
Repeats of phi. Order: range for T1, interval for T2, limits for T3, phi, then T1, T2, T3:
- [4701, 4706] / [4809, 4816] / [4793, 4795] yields 9.7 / 8.4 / 12.8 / 1.87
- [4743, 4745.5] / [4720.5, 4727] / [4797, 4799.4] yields 7.5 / 4.7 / 12.1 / 1.83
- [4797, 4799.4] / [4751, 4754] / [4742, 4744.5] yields 4.0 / 4.4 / 5.5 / 1.89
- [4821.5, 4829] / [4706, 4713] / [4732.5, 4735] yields 12.1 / 13.6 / 12.4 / 1.80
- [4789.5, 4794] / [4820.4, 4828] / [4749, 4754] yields 10.2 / 8.3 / 13.9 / 1.85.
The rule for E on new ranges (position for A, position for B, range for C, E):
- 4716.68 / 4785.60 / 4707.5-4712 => -0.03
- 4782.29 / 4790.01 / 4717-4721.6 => 0.25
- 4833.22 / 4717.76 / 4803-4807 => 0.96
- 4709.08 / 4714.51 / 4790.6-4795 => 0.50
